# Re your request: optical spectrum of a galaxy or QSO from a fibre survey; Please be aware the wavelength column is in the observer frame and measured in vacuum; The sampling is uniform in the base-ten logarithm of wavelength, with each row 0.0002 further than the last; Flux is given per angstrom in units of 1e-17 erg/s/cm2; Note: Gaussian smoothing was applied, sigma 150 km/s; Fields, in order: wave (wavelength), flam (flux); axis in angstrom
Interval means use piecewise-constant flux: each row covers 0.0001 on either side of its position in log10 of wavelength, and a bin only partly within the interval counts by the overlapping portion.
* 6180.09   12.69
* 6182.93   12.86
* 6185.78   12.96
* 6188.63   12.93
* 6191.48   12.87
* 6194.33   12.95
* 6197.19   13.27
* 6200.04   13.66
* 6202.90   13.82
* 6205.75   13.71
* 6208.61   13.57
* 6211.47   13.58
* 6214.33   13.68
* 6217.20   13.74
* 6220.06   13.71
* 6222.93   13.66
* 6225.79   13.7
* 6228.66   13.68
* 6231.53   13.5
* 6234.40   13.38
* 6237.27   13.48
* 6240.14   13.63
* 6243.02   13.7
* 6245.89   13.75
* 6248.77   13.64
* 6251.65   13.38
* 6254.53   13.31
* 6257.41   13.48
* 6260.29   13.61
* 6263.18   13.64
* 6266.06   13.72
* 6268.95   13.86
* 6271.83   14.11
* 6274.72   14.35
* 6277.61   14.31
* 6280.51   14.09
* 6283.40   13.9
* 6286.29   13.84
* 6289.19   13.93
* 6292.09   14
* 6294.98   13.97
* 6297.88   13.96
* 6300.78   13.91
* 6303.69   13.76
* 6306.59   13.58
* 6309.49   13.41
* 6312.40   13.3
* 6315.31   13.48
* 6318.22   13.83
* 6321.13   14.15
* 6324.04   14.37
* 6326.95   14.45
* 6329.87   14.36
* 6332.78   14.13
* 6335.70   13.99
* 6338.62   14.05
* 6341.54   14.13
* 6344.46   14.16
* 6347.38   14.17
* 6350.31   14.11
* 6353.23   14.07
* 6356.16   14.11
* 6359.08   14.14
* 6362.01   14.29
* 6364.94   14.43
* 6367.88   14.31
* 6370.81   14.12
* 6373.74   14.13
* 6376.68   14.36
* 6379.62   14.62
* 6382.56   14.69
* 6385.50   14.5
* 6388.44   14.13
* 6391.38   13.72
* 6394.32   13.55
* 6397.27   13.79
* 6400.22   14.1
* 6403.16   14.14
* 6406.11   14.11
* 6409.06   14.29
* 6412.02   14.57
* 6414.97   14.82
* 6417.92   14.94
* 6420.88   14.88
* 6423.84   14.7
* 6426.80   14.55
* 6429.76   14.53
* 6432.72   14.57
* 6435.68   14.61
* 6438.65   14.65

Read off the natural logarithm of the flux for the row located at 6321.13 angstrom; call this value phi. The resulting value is 2.65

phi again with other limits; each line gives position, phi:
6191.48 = 2.55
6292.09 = 2.64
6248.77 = 2.61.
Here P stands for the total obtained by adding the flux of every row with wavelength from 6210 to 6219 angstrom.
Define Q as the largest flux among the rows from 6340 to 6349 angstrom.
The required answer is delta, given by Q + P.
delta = 55.2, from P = 41.0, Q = 14.17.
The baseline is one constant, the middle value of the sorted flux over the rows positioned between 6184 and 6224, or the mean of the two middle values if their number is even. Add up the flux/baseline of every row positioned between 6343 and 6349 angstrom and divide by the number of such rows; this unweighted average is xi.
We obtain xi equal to 1.04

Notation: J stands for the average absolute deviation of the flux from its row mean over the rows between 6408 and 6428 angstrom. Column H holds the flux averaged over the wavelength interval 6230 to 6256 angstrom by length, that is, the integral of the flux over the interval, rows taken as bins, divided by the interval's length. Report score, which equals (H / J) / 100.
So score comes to 0.8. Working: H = 13.5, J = 0.18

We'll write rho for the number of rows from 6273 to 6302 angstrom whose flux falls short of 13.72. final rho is 0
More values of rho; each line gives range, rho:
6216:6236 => 6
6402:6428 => 0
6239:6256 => 5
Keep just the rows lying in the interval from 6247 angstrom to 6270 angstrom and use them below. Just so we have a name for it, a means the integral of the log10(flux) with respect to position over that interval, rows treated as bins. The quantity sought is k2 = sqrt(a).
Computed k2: 5.10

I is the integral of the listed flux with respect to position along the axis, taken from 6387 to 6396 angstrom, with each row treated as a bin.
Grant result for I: 124.2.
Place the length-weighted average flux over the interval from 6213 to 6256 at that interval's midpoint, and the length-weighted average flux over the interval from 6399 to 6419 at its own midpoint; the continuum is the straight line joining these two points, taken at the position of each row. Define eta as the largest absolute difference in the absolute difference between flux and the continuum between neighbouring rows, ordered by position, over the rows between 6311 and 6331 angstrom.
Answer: 0.34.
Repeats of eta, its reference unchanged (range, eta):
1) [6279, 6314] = 0.20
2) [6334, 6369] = 0.13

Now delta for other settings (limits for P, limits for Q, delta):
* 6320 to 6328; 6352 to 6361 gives 57.1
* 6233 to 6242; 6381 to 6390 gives 55.2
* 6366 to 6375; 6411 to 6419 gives 57.5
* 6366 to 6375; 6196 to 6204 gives 56.4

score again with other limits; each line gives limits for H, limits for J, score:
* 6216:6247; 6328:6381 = 1.1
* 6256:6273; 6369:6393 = 0.5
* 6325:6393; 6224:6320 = 0.7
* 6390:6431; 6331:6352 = 2.9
